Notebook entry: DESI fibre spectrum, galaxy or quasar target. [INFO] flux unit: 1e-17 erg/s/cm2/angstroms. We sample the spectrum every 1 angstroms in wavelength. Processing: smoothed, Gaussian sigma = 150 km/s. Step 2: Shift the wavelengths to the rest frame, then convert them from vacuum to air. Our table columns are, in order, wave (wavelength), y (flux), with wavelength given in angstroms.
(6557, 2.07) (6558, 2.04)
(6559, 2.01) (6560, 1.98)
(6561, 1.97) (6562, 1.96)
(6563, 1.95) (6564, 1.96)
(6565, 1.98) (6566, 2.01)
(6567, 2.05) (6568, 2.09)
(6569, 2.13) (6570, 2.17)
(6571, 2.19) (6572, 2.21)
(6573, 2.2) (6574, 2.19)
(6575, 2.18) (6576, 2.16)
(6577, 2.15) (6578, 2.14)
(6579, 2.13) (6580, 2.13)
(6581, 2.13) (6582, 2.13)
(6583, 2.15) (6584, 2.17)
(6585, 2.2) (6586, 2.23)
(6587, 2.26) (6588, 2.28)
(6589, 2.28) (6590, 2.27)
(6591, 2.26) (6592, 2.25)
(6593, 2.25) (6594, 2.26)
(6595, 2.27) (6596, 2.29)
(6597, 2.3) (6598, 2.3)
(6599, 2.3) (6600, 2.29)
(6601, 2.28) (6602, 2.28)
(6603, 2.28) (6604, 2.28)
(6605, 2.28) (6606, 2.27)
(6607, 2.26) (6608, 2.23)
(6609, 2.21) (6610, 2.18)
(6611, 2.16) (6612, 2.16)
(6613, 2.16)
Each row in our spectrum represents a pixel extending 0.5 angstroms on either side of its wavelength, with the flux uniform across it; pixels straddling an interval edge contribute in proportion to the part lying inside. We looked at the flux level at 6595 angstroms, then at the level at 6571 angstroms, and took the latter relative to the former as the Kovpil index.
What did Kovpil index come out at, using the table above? 0.965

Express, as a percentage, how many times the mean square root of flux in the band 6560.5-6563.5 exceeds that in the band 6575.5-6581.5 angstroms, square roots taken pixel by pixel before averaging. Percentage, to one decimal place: 95.7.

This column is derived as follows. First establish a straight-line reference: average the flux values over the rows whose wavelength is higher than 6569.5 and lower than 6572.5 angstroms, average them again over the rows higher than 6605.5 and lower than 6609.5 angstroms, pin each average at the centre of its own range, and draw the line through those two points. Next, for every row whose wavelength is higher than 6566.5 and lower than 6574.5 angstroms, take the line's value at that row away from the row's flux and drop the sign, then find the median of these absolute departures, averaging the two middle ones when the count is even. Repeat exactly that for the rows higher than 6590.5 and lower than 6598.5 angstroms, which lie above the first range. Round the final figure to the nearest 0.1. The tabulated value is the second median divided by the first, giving 2.3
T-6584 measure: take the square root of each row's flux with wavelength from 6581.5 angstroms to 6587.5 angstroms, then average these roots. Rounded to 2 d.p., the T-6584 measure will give 1.48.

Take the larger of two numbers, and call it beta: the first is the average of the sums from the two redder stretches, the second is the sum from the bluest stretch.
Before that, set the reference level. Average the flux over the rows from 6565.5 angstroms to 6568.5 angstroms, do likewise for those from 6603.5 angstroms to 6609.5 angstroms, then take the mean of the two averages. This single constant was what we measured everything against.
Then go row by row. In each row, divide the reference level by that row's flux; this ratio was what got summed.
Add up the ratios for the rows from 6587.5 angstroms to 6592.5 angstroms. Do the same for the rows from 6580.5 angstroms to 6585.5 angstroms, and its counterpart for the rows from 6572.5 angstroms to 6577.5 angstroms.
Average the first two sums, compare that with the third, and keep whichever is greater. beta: 4.946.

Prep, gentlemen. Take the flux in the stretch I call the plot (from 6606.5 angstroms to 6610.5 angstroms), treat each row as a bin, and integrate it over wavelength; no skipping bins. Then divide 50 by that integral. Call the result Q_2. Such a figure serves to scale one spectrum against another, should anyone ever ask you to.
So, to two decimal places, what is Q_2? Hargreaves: 5.63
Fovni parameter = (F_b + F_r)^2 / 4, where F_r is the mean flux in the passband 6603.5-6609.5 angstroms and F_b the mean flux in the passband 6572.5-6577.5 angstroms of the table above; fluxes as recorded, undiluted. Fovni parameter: 4.9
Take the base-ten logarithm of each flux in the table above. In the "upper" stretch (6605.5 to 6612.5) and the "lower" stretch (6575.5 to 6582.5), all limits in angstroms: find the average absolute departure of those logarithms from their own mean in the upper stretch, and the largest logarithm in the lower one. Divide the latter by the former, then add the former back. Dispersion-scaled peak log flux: 46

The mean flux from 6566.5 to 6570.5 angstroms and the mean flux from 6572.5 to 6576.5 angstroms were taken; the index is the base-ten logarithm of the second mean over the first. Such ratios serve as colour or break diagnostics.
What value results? 0.015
